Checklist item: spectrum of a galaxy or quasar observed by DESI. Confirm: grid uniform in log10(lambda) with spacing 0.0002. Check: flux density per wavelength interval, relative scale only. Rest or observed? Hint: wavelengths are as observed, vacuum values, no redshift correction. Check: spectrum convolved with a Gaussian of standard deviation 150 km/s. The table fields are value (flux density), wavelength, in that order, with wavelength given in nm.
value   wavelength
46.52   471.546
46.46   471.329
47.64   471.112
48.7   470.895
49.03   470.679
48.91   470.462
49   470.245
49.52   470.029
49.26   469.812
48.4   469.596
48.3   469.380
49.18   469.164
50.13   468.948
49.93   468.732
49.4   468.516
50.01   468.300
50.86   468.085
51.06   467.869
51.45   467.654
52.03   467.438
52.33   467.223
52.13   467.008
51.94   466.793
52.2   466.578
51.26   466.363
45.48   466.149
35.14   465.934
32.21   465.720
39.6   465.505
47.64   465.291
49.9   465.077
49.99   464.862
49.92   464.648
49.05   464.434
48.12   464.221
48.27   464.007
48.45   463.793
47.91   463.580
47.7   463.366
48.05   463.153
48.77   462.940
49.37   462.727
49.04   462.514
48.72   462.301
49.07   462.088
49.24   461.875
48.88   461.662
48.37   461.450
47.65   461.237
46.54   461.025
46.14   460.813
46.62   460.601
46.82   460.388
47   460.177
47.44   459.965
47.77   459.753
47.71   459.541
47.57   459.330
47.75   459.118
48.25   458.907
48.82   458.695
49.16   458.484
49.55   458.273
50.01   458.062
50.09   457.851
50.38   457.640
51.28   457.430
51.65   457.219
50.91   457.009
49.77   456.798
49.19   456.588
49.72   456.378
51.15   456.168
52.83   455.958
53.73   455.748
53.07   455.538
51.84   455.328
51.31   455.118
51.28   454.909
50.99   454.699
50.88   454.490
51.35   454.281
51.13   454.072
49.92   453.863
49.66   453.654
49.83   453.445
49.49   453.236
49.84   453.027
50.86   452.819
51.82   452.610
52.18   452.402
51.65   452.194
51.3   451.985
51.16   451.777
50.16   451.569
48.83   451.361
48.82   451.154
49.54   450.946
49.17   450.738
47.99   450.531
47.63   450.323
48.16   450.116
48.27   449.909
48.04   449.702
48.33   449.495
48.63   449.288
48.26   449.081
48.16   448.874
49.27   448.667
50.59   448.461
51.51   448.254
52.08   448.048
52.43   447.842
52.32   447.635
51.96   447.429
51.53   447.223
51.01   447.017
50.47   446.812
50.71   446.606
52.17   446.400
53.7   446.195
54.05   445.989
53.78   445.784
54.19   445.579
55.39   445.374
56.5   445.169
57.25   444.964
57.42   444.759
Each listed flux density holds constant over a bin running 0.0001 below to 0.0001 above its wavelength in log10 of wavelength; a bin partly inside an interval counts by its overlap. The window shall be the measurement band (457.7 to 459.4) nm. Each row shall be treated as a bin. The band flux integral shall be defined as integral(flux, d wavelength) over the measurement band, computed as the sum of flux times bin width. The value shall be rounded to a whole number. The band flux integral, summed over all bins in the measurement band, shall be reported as 83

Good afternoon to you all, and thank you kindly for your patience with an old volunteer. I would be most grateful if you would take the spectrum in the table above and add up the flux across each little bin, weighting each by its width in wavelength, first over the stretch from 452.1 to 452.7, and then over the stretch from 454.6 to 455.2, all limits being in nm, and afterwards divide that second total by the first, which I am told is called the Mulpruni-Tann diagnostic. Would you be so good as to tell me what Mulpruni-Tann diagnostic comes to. 0.99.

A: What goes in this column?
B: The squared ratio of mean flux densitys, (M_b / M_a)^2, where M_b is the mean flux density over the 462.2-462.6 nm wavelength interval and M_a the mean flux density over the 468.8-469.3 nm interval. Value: 0.97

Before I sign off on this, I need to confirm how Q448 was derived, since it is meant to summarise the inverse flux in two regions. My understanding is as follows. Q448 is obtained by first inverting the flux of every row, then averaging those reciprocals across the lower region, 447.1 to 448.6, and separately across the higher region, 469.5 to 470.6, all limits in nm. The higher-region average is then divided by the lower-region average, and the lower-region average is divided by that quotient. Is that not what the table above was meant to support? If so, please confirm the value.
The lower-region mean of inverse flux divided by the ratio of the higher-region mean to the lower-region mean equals 0.018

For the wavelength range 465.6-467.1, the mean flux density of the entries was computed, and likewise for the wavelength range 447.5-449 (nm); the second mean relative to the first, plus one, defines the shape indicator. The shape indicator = 2.11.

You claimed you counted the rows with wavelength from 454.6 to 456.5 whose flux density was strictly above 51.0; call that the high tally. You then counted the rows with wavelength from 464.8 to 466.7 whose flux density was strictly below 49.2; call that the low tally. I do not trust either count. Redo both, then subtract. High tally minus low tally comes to 2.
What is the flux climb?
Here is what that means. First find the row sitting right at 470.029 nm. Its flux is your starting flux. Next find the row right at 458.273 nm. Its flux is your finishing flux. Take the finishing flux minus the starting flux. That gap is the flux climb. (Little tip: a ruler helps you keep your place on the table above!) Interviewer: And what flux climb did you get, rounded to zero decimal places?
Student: 0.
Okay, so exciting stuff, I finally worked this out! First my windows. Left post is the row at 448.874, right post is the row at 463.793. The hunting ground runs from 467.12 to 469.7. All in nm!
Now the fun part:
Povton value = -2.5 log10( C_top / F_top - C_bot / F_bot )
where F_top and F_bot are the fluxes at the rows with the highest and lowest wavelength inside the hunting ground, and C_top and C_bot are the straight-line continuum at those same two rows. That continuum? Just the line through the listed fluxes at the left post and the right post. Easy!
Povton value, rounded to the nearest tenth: 2.8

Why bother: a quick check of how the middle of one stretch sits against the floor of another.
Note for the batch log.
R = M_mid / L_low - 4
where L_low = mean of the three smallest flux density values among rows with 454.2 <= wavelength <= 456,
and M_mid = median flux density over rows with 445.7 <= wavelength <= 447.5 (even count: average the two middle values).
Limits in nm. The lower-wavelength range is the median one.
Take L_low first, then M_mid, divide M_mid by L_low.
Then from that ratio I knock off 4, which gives -2.98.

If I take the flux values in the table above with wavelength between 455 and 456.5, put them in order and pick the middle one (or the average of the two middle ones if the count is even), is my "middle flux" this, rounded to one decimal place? 51.8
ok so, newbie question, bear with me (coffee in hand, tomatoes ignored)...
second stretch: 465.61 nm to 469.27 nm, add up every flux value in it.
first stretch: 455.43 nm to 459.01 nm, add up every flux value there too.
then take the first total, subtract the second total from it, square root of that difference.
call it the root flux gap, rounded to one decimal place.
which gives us 5.7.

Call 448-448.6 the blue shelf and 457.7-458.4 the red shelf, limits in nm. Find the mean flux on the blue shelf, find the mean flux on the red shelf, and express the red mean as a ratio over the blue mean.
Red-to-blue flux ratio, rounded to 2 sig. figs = 0.97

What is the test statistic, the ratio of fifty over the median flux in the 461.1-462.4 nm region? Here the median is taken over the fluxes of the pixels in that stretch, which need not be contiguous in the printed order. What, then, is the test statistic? 1.02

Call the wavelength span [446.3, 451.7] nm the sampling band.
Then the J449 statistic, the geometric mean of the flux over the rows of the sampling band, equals 49.8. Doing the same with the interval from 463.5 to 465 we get 48.8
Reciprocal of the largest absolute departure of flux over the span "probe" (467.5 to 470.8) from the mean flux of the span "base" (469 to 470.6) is 0.40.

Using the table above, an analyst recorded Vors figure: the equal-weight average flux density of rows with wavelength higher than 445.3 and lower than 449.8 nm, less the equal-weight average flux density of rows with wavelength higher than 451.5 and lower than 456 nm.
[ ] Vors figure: 0.1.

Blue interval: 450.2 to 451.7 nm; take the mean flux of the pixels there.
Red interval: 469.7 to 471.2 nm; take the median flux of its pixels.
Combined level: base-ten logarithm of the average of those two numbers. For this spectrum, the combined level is 1.69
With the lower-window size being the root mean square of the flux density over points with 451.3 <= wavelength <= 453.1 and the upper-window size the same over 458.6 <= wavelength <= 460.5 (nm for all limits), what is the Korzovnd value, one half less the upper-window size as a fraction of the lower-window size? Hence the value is -0.44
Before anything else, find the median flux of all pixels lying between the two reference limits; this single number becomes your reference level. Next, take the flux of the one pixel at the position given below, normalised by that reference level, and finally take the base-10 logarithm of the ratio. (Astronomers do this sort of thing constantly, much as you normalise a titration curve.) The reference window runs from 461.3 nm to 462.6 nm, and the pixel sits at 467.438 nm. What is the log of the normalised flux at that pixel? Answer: 0.026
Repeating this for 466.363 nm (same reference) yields 0.020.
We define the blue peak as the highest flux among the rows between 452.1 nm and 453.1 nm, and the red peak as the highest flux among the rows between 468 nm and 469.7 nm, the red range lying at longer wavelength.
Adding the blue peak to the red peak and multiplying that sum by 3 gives 309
